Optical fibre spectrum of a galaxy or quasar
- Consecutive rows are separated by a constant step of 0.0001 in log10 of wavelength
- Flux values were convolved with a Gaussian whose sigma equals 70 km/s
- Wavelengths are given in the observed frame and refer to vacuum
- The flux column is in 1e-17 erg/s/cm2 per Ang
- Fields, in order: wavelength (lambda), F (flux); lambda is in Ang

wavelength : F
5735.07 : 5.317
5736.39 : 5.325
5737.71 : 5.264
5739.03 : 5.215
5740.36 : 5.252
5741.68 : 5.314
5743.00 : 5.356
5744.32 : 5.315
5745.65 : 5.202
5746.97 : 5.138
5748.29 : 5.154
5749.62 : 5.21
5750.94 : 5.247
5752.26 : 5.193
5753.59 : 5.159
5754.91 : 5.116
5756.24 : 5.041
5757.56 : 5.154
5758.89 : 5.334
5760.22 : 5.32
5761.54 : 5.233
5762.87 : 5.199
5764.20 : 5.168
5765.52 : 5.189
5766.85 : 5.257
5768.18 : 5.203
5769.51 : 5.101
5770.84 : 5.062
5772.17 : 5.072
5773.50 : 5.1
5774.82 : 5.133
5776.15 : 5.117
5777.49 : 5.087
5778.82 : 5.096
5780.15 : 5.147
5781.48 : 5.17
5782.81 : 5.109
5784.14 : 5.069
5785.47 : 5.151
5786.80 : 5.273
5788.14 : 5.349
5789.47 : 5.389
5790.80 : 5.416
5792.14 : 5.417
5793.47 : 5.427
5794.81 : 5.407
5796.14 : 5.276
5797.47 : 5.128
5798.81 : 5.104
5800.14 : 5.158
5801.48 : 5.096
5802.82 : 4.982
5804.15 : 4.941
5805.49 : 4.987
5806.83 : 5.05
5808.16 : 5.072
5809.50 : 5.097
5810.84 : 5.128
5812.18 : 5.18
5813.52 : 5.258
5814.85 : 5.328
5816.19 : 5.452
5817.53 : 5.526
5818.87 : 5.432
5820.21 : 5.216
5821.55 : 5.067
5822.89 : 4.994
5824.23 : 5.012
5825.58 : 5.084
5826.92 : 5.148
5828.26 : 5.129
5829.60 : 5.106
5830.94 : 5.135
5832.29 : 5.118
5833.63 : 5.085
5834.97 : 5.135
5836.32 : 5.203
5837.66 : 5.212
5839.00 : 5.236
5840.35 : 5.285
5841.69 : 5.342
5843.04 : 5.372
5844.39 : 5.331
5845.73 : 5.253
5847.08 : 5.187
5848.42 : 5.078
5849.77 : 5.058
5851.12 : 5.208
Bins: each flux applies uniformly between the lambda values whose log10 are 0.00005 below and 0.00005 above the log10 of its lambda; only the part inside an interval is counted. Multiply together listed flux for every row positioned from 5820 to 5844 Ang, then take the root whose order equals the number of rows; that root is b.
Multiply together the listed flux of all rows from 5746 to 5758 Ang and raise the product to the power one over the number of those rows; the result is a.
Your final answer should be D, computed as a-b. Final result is 0.00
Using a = 5.16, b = 5.16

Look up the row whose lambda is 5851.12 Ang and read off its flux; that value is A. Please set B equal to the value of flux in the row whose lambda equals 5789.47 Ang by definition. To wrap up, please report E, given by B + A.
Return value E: 10.6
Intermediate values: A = 5.208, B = 5.389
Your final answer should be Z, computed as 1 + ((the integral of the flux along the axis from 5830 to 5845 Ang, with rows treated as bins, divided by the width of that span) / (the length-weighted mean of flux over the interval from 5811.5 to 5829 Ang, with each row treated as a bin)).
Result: 2.00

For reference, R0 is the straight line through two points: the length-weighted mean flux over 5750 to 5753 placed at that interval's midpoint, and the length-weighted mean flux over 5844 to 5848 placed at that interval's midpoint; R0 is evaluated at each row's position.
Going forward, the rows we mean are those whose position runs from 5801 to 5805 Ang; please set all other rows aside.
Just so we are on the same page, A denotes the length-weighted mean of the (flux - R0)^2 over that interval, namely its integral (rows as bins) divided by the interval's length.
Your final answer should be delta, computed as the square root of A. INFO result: 0.246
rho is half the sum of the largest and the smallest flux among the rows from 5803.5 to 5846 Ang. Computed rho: 5.23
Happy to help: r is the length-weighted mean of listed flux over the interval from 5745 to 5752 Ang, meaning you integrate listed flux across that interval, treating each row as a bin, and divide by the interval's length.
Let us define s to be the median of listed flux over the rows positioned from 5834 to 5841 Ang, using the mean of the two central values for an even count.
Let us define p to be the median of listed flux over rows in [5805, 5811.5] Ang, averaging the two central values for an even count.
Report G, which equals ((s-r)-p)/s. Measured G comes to -0.97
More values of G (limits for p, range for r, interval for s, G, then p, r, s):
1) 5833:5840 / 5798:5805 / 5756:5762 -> -0.96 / 5.20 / 5.05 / 5.23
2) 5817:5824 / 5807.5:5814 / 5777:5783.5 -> -1.03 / 5.22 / 5.14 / 5.11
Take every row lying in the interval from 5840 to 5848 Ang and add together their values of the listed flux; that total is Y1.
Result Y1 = 31.8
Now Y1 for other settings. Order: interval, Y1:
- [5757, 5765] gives 31.4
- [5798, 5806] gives 30.3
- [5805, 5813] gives 30.5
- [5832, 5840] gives 31.0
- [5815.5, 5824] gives 31.7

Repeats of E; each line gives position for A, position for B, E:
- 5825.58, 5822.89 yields 10.1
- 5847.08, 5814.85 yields 10.5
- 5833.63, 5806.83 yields 10.1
